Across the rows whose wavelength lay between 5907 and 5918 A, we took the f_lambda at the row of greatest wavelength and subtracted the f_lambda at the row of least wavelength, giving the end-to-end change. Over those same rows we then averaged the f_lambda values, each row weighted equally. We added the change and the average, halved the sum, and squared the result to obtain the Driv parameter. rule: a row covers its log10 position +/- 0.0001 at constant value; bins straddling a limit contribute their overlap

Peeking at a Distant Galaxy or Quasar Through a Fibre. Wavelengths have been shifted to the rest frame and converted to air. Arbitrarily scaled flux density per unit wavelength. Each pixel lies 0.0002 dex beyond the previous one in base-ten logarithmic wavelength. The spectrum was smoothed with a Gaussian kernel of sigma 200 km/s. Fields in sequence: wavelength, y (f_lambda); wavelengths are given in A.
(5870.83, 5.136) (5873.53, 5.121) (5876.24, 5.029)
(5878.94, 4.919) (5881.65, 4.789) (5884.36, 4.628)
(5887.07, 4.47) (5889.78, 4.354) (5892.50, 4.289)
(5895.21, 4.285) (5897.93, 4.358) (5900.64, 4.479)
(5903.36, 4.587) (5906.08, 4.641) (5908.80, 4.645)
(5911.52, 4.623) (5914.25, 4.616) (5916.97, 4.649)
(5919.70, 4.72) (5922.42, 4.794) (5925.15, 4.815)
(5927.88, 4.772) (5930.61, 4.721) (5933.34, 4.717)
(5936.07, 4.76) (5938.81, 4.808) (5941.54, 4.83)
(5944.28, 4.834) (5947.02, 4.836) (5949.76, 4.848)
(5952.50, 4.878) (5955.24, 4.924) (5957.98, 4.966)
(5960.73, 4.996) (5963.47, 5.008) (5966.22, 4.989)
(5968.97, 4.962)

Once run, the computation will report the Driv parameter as 5.4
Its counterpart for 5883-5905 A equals 4.8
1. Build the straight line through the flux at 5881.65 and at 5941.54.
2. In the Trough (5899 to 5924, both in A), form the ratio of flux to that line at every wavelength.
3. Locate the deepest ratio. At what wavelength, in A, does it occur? 5900.64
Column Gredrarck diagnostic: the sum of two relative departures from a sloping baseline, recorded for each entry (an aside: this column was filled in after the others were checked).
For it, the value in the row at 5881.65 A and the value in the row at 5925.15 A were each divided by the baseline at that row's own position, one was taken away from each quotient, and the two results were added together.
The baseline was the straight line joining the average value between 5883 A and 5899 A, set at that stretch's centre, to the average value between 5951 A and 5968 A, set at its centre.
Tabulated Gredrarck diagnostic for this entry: 0.14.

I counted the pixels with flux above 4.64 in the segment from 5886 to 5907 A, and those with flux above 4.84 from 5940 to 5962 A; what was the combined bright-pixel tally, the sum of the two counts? 6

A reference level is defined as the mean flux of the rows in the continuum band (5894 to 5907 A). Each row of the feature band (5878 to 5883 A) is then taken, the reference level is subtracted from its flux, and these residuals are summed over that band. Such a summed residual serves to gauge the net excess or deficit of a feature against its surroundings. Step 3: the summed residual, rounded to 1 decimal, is 0.8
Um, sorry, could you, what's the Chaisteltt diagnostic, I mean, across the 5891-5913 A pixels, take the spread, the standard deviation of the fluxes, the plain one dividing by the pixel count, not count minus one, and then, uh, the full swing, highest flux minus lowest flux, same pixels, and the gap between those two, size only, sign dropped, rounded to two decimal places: 0.21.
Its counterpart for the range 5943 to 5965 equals 0.11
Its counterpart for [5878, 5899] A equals 0.41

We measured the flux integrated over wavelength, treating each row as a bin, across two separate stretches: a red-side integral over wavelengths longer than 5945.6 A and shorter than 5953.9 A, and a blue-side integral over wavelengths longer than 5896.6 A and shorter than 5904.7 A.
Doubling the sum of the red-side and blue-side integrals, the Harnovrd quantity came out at 153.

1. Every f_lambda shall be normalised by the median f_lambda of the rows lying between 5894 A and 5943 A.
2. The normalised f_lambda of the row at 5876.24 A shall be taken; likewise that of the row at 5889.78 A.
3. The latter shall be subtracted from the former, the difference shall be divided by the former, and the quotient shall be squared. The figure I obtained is 0.018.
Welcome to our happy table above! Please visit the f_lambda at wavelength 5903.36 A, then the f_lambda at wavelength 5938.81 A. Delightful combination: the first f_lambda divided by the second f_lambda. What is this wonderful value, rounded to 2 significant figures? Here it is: 0.95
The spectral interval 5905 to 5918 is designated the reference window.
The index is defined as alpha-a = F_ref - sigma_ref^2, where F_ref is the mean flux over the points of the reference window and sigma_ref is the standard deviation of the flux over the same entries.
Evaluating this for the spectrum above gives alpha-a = 4.63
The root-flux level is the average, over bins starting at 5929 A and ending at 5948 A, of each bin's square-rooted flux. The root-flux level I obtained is 2.19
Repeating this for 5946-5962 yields 2.22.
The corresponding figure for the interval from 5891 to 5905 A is 2.10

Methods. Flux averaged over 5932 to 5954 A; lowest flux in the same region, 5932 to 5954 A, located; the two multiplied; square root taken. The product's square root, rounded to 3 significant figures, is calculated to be 4.77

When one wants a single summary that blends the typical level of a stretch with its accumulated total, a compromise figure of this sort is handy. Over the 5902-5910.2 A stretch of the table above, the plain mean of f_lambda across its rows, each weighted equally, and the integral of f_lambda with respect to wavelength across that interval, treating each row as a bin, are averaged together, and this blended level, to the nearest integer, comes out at 21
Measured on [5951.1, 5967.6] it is 43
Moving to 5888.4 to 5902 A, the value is 32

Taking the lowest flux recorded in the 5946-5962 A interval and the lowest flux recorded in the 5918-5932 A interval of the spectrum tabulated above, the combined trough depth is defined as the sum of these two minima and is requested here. 9.6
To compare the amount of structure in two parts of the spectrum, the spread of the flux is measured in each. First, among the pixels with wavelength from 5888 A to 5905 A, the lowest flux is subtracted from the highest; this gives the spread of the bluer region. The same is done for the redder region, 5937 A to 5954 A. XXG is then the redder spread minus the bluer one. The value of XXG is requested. -0.23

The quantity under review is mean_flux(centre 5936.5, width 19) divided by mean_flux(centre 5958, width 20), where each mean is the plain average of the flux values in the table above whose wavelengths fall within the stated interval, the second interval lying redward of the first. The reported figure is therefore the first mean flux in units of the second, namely 0.97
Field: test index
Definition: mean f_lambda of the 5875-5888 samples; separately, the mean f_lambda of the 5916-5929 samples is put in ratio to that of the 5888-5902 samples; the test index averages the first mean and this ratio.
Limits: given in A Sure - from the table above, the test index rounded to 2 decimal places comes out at 2.93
